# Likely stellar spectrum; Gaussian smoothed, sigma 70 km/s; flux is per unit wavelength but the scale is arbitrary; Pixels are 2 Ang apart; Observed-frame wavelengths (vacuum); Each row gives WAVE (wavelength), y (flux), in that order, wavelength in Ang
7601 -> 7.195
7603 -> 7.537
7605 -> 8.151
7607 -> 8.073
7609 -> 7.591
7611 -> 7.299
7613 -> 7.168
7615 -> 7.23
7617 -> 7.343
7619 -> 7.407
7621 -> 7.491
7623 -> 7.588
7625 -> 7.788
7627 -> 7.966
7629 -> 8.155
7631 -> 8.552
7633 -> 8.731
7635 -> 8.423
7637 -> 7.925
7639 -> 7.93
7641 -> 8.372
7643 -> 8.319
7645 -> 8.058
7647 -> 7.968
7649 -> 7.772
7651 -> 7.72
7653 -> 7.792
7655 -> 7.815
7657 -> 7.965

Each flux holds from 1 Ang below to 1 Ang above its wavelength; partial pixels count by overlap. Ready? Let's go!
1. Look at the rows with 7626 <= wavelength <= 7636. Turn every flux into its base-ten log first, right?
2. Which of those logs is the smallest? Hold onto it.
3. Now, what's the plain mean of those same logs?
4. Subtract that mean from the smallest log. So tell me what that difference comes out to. -0.021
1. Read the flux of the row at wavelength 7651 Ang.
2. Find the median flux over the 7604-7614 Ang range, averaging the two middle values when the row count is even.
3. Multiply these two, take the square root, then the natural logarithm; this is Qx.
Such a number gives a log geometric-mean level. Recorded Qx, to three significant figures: 2.04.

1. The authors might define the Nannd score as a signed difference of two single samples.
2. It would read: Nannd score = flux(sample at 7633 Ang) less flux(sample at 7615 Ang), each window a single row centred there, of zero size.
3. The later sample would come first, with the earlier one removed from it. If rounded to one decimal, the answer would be 1.5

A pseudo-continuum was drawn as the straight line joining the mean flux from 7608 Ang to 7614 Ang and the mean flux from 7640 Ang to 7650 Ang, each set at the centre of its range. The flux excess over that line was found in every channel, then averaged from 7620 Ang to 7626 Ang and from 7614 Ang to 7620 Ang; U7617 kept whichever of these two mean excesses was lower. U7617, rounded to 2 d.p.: -0.16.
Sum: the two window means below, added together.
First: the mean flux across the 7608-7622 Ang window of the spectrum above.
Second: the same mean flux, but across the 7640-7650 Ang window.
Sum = 15.5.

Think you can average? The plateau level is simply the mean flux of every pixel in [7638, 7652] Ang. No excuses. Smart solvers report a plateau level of 8.0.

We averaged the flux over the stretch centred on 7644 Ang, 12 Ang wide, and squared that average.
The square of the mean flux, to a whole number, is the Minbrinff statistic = 65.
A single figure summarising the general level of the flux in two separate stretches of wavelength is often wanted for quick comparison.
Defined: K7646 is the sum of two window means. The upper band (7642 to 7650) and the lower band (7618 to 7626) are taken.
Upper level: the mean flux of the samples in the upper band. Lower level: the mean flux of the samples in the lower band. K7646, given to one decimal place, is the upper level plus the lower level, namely 15.6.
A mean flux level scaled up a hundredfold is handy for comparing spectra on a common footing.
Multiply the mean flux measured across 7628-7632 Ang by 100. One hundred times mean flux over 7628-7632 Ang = 835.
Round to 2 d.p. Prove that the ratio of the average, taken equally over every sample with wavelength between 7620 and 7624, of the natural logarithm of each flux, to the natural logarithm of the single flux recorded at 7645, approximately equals 0.97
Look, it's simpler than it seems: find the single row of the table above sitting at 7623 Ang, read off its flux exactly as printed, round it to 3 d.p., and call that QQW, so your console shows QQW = 7.588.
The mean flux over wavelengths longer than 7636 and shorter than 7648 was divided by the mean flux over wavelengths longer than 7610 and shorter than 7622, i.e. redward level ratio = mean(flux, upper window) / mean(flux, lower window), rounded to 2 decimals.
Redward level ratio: 1.11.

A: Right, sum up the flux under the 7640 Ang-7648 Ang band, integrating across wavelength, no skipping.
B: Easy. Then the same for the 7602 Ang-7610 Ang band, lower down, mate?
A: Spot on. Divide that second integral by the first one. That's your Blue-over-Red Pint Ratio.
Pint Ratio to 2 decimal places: 0.96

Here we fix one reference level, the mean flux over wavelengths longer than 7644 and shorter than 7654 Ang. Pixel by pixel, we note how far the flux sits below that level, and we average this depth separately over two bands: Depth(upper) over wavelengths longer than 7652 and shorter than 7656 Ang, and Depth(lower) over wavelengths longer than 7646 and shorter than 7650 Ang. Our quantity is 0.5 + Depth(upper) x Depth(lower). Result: 0.500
